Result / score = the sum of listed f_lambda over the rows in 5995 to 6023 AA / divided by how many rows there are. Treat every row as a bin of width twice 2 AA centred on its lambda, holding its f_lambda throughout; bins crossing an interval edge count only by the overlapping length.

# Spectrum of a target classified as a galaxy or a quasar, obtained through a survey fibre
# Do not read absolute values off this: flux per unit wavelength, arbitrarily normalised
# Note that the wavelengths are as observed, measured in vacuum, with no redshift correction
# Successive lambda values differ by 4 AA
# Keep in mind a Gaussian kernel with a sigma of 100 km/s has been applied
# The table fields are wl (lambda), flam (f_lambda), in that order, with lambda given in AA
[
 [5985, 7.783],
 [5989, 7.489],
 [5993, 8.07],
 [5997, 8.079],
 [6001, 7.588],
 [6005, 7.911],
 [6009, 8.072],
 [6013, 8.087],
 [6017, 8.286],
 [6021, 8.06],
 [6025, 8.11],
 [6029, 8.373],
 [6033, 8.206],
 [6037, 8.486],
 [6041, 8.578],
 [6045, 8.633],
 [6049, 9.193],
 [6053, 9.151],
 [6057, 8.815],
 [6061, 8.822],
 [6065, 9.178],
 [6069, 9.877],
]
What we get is 8.0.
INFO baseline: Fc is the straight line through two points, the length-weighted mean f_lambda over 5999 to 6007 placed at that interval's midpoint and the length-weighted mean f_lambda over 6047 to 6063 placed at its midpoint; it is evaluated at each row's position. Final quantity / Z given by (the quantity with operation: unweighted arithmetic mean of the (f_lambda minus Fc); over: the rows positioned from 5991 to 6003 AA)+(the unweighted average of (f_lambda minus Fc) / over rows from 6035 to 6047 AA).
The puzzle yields 0.21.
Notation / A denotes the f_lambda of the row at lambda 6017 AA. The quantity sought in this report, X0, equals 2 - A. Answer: -6.3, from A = 8.286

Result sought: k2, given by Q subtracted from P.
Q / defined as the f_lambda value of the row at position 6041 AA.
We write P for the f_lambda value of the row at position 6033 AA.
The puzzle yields -0.4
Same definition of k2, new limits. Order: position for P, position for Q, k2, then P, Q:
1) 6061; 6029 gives 0.4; 8.822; 8.373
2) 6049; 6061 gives 0.4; 9.193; 8.822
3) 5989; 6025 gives -0.6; 7.489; 8.11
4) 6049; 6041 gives 0.6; 9.193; 8.578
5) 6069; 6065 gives 0.7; 9.877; 9.178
